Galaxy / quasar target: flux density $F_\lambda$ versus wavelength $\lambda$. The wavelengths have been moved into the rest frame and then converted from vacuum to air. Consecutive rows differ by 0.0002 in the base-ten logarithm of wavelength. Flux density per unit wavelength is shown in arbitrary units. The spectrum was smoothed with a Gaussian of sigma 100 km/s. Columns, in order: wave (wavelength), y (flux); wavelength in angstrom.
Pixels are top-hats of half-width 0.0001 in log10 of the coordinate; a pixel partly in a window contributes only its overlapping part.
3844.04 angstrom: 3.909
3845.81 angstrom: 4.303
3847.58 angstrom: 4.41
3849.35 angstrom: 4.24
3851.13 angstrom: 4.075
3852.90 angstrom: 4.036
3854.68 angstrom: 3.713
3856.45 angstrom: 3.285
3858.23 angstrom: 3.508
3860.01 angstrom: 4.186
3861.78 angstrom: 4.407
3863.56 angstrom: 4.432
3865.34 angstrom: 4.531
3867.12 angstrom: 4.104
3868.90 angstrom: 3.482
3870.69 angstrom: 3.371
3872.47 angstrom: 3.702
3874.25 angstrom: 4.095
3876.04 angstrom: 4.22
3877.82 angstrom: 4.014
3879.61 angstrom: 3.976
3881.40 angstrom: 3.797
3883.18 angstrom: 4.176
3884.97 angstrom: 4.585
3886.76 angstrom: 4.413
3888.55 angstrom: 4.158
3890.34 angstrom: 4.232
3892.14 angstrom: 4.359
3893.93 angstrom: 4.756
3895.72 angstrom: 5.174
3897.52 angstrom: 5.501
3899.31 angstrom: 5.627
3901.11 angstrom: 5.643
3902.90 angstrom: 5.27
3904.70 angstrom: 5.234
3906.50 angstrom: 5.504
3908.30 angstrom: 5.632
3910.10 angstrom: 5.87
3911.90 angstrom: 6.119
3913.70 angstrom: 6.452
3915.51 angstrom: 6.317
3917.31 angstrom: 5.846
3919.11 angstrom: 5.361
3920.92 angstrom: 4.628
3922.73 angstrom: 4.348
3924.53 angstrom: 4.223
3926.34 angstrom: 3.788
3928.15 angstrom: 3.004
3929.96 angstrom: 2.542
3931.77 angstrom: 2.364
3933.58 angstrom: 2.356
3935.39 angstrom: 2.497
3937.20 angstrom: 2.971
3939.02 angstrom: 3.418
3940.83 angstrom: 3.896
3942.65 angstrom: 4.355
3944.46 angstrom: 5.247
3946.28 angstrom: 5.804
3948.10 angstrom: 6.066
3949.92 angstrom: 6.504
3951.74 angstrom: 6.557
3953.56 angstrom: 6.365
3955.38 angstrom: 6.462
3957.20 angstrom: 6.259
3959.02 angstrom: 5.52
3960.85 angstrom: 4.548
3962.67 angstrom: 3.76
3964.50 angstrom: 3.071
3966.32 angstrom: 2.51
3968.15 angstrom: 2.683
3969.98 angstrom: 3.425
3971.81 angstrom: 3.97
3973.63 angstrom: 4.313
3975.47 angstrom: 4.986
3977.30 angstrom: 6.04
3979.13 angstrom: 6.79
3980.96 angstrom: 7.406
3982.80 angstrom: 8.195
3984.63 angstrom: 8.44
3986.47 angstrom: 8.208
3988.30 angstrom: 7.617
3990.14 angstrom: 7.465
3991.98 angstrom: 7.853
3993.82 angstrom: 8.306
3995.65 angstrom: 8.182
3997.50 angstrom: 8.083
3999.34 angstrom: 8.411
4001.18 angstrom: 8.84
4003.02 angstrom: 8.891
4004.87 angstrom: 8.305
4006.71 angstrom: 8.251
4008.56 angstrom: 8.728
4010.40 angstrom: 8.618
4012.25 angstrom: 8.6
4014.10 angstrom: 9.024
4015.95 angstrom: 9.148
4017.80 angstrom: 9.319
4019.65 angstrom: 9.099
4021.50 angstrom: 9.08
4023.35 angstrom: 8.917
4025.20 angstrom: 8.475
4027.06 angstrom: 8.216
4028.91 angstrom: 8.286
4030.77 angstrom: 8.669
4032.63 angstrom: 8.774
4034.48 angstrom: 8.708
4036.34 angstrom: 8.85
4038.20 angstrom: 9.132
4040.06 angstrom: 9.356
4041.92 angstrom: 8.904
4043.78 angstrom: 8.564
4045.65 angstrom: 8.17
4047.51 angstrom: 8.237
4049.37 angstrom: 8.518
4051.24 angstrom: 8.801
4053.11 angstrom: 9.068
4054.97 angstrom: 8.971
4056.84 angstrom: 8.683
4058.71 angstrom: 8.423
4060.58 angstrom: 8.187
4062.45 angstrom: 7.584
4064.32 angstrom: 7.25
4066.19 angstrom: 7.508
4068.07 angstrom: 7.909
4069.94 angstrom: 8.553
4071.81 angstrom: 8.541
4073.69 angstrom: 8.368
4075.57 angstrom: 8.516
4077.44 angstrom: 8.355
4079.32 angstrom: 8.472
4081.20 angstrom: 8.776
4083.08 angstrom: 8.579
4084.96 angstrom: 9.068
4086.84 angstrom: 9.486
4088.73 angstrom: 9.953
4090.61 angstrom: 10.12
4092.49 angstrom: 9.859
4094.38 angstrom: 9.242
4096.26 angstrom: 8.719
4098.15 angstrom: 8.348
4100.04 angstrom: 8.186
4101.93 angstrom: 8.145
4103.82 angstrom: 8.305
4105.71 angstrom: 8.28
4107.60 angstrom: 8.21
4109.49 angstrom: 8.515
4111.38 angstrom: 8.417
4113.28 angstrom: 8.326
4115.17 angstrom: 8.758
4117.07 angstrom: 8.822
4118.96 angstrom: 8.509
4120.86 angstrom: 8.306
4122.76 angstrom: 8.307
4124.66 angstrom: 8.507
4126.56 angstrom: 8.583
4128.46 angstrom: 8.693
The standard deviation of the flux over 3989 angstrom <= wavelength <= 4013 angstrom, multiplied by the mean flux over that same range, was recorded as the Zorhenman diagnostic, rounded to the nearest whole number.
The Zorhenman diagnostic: 3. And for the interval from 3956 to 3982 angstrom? 7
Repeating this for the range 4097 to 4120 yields 2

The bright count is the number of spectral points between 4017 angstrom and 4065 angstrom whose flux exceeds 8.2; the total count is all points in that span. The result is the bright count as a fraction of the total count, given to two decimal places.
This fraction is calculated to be 0.85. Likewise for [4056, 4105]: 0.73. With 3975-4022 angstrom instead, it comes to 0.62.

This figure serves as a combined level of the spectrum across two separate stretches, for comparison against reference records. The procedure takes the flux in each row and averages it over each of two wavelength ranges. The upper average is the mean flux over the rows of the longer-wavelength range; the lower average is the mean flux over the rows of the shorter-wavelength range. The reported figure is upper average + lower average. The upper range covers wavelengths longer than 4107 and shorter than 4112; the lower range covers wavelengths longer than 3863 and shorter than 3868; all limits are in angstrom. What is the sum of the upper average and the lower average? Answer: 12.7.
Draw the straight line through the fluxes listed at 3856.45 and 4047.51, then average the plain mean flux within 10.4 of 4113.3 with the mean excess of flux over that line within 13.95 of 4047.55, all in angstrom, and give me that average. 4.45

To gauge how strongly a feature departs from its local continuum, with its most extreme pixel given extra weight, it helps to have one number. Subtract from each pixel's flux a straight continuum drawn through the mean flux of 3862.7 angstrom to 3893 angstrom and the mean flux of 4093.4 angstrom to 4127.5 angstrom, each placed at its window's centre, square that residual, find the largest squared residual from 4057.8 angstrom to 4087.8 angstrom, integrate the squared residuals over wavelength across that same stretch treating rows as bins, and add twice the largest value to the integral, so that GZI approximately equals 21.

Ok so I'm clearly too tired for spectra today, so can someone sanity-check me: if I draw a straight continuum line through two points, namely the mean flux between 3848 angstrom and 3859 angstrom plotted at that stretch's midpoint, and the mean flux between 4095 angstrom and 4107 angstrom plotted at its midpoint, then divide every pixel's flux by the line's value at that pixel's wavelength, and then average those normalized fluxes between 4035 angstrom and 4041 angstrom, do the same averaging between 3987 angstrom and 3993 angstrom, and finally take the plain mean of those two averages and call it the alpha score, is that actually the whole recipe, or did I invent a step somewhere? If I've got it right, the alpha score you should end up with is 1.24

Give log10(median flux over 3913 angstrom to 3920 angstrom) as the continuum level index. 0.78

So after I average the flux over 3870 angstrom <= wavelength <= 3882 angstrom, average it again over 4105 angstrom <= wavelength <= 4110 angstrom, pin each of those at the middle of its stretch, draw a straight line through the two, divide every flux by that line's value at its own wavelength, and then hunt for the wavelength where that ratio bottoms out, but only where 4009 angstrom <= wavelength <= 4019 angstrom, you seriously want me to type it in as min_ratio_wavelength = 4012.25 angstrom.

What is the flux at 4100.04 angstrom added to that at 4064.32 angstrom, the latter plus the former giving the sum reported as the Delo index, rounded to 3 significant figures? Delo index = 15.4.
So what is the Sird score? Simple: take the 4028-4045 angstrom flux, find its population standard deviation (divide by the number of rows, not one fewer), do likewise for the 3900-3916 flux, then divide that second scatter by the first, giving 1.4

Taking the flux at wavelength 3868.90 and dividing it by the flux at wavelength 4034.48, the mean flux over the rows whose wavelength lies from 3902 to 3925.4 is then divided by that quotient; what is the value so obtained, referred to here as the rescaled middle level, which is 13.6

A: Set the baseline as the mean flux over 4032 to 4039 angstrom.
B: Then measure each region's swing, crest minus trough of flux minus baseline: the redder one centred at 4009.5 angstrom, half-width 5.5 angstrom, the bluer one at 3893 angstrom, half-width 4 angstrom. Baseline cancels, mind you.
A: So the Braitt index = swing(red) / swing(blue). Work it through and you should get 0.82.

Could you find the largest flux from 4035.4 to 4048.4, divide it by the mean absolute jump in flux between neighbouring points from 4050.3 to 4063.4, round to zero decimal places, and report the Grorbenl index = 32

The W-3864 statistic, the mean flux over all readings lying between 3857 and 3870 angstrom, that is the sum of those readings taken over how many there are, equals 4.1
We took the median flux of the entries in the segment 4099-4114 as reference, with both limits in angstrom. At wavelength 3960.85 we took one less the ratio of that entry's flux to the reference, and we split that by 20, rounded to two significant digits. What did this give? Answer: 0.023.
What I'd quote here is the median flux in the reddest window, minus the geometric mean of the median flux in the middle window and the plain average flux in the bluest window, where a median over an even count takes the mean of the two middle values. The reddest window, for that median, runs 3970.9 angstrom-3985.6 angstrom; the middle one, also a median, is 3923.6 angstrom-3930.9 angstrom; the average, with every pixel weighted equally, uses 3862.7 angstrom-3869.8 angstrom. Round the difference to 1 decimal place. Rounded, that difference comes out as 2.7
